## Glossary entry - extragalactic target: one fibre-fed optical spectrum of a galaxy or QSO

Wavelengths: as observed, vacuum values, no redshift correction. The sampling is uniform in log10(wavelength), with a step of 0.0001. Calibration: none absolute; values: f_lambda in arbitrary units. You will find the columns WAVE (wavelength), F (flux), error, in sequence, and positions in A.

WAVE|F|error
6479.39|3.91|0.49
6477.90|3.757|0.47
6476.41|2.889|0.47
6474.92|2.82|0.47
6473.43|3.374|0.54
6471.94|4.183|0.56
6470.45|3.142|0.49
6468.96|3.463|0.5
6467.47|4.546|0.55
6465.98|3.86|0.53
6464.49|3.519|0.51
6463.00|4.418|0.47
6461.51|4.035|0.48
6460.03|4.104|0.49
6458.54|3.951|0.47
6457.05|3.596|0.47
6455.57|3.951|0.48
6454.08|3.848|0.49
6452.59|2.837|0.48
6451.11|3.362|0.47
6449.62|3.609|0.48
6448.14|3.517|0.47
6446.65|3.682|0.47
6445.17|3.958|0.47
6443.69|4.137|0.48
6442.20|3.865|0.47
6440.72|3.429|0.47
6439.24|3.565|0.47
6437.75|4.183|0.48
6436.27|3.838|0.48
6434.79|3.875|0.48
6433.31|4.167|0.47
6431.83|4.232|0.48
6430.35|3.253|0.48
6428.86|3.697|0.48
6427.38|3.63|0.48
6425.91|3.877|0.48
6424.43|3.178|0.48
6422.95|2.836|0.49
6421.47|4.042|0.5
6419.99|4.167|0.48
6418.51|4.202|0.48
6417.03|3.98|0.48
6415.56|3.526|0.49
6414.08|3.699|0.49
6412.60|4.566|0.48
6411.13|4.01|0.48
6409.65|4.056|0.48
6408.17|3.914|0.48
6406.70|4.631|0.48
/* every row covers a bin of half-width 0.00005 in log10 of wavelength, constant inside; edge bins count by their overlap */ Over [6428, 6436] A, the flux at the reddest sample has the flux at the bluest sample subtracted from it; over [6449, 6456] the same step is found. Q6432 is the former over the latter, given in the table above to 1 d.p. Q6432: 0.5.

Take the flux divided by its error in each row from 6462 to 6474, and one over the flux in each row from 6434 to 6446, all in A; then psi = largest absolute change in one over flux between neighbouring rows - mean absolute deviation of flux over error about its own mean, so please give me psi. -0.72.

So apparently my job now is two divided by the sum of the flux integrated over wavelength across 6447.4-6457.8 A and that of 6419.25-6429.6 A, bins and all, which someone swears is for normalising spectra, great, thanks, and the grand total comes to 0.0269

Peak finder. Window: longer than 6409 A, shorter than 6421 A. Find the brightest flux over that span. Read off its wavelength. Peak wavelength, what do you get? 6412.60 A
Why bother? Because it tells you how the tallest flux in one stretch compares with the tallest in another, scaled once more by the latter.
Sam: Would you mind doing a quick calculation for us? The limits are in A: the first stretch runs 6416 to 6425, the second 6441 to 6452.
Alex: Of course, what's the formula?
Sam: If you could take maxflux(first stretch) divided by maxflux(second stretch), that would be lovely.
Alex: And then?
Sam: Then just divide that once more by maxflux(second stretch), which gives 0.246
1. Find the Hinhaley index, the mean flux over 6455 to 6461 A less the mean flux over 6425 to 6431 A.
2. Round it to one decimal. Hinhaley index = 0.3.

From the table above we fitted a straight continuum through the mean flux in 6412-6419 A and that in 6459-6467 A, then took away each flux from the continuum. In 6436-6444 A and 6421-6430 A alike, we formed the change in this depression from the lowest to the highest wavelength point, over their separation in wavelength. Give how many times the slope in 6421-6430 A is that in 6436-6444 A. -1.2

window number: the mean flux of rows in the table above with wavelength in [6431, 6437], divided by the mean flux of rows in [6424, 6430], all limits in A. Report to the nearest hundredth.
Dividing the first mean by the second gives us 1.12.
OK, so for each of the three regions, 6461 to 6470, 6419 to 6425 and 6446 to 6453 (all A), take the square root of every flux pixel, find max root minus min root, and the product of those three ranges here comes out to 0.023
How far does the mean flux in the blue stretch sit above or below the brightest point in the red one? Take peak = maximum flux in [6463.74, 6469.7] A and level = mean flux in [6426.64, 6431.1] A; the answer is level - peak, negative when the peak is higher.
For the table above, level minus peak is -1.0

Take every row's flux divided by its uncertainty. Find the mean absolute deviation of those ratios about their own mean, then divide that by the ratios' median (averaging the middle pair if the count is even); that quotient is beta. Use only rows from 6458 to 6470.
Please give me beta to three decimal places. 0.086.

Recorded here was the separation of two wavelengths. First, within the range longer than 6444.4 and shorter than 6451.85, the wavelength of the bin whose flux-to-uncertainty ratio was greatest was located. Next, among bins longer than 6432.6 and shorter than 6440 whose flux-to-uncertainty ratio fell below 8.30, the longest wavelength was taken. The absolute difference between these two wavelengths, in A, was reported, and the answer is 5.9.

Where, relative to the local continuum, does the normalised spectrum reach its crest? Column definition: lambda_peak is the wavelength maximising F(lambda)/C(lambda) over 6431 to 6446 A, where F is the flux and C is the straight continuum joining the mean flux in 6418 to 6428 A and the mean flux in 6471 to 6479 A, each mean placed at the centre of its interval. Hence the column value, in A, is 6431.83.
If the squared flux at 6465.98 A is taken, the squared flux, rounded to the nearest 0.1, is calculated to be 14.9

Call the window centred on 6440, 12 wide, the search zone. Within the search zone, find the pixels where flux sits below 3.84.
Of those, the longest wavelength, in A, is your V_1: 6440.72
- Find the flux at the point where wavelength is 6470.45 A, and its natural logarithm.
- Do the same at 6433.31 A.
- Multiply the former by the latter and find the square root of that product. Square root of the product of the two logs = 1.28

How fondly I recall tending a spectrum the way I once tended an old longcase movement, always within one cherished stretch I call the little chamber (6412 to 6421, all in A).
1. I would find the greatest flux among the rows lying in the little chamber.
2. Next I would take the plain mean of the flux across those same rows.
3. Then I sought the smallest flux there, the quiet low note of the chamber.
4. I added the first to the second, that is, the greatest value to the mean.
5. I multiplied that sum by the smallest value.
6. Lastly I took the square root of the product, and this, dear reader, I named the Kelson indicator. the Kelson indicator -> 5.50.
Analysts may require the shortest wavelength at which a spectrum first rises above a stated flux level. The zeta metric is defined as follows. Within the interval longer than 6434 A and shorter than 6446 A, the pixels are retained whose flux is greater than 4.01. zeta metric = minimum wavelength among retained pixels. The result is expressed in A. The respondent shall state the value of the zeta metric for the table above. 6437.75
